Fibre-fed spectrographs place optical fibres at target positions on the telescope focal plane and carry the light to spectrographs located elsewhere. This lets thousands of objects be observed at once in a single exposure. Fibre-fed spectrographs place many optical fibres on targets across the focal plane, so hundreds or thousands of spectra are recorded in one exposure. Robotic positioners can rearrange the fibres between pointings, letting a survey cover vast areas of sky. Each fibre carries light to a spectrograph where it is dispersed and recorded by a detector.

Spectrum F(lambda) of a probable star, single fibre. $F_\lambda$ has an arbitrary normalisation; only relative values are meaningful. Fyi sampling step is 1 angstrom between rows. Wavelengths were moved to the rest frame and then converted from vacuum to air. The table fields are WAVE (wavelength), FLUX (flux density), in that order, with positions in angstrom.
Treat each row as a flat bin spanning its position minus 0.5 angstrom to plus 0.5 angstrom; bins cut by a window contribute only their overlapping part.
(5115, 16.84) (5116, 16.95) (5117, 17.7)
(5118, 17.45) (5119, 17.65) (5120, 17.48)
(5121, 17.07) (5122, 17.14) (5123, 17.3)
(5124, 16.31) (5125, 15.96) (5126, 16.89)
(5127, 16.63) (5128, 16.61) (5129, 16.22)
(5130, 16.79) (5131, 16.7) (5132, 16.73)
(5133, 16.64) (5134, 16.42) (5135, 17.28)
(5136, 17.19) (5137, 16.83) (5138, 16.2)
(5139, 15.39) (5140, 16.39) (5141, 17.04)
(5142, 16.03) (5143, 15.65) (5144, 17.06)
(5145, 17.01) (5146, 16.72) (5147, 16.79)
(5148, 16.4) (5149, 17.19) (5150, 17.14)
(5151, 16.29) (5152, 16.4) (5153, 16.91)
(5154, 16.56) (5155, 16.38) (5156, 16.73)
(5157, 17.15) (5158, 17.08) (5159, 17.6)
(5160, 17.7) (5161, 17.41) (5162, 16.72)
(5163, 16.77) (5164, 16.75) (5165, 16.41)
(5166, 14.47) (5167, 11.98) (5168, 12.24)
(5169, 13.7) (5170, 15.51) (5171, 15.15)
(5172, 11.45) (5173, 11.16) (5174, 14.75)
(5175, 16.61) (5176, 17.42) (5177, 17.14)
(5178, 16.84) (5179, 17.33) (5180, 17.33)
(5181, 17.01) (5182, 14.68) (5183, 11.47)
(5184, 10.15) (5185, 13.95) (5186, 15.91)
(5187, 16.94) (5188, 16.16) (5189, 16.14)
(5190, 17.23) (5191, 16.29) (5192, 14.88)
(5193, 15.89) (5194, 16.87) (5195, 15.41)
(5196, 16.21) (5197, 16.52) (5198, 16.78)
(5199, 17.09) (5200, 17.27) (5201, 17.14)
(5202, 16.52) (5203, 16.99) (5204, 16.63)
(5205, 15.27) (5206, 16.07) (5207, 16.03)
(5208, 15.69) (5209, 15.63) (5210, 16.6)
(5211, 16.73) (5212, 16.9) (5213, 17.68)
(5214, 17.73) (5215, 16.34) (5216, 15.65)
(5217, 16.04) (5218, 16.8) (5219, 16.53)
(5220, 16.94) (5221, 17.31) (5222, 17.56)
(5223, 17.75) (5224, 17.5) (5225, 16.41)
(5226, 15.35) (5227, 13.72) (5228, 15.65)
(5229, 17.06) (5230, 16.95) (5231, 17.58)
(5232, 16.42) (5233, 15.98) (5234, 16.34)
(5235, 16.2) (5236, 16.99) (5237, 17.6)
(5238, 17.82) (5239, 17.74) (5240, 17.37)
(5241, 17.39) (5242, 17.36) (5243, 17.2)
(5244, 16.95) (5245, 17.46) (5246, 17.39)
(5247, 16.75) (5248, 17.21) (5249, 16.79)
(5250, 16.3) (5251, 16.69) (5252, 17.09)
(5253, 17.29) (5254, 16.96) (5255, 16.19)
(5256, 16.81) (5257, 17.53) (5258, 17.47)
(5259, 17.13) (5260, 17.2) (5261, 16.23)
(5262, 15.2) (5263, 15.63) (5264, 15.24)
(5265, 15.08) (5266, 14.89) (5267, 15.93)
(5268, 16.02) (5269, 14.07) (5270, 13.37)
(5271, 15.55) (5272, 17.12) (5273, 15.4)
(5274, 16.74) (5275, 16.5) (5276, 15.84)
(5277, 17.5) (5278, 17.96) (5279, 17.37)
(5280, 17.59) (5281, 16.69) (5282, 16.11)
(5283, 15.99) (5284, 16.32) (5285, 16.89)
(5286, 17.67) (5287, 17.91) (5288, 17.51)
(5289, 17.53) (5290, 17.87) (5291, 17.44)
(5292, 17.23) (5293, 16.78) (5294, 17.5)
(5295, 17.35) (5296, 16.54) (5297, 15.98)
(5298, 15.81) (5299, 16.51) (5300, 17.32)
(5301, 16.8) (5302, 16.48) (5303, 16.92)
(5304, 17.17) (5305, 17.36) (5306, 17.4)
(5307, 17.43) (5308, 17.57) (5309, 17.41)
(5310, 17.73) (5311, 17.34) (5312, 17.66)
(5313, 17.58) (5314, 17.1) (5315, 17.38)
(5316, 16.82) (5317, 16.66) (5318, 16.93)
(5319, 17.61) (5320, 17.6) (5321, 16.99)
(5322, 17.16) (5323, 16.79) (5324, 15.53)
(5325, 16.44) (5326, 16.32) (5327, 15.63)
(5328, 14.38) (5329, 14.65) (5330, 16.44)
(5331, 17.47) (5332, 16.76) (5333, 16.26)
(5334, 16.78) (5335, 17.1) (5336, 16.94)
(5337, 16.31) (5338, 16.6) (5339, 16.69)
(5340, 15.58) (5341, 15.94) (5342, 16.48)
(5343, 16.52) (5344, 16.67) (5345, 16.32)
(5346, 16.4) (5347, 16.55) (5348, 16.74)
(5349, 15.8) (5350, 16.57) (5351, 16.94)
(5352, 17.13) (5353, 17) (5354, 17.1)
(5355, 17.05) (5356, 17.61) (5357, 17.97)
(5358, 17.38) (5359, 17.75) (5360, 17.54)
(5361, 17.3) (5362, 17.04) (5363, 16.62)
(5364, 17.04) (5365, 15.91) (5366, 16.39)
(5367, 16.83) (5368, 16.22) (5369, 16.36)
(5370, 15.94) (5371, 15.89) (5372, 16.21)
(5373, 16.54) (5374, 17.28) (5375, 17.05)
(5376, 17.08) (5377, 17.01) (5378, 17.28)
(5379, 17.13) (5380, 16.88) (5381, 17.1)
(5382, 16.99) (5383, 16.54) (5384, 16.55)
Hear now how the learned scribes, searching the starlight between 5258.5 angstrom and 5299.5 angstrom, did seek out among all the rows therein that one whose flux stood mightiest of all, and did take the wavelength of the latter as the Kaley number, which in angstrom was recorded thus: 5278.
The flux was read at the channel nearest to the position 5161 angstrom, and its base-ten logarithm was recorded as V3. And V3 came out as 1.241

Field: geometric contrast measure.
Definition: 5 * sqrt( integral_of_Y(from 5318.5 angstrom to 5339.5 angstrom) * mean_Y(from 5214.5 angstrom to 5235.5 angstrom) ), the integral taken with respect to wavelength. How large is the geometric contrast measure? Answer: 378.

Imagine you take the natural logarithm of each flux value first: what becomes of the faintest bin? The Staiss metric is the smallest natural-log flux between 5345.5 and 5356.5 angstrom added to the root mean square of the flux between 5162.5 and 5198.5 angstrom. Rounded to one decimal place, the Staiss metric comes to 18.2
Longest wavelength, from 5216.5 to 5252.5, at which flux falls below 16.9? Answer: 5251 angstrom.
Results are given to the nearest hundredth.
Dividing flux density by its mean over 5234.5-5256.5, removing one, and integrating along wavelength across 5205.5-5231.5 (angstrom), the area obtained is -0.80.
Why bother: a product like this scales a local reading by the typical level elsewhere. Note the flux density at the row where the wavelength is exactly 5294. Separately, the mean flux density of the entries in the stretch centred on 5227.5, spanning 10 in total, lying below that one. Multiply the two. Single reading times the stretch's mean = 288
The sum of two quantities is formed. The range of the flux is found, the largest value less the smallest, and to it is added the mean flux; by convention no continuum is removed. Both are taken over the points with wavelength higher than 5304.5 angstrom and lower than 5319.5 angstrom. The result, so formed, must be 18.4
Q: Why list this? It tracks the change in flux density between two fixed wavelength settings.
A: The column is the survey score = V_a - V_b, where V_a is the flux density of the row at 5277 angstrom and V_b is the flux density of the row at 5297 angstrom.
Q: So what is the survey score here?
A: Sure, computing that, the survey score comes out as 1.5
